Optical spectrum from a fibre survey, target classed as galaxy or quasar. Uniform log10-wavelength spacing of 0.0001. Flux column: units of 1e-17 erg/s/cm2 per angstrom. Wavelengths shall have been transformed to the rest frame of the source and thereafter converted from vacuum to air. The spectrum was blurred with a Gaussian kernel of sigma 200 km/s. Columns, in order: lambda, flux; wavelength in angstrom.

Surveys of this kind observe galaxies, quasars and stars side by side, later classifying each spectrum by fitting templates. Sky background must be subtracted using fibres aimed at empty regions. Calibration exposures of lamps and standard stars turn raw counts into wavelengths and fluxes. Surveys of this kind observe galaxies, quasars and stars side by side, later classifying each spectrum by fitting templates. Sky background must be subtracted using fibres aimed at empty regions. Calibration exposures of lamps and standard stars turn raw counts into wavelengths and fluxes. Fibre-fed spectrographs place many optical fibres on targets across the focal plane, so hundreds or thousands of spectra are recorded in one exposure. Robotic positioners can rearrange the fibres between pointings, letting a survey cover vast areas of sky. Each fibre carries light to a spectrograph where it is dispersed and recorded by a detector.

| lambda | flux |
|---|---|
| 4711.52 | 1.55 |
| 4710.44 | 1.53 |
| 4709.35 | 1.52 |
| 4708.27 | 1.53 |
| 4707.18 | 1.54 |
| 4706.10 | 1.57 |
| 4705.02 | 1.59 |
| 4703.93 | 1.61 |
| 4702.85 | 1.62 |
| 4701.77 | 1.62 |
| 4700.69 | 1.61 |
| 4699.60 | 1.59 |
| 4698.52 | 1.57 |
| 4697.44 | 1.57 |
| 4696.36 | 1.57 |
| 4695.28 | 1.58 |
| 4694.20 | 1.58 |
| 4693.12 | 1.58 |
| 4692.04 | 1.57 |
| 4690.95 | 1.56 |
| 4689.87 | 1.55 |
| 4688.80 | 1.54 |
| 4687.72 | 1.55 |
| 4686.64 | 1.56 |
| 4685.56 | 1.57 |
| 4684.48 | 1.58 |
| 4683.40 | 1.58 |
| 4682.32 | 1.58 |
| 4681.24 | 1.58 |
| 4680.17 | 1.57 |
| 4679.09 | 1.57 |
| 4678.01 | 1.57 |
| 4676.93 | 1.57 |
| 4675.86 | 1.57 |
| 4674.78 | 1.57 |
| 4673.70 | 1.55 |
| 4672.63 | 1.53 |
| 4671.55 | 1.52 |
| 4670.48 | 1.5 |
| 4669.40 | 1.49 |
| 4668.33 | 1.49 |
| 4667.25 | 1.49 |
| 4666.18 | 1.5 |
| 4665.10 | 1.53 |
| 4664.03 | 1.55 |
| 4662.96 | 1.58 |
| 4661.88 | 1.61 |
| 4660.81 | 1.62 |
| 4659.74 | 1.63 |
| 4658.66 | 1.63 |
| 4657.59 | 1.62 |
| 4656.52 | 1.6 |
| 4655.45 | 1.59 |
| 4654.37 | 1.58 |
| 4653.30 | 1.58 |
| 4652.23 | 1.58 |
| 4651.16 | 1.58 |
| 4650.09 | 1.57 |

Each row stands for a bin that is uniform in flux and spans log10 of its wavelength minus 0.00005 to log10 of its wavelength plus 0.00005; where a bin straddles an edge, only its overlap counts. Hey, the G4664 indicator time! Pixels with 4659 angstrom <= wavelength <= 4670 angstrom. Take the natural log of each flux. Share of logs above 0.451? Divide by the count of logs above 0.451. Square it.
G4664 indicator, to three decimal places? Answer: 0.010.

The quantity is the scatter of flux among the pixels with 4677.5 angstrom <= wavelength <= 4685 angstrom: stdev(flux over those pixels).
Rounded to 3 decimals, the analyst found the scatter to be 0.005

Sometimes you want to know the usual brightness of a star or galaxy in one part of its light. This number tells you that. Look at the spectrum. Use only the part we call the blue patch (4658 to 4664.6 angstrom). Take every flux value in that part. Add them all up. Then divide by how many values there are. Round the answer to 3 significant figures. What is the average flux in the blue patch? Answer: 1.60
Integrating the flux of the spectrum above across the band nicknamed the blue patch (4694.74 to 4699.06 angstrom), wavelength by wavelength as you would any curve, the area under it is 6.8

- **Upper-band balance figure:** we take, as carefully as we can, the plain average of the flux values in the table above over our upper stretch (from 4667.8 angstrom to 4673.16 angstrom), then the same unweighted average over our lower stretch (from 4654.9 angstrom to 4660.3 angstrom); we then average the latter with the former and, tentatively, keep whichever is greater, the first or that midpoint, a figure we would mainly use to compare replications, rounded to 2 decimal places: 1.56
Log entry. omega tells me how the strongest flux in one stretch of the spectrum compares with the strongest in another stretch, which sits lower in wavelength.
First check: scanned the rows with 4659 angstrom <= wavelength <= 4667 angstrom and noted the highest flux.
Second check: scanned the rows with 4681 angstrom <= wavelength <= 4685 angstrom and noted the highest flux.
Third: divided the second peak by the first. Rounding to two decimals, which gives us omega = 0.97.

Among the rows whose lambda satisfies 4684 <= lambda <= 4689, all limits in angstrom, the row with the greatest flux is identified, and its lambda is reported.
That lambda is 4684.48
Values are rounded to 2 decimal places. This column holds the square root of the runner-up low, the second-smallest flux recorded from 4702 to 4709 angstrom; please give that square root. 1.24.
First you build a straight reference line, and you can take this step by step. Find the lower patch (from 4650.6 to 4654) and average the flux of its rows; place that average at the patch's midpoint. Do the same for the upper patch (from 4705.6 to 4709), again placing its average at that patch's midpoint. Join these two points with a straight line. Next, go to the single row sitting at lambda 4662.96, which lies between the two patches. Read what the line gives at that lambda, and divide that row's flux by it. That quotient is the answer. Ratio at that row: 1.00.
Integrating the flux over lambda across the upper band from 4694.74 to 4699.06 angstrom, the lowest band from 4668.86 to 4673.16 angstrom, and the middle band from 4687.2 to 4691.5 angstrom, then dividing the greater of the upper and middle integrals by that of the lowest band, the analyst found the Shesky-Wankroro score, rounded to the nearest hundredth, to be 1.05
